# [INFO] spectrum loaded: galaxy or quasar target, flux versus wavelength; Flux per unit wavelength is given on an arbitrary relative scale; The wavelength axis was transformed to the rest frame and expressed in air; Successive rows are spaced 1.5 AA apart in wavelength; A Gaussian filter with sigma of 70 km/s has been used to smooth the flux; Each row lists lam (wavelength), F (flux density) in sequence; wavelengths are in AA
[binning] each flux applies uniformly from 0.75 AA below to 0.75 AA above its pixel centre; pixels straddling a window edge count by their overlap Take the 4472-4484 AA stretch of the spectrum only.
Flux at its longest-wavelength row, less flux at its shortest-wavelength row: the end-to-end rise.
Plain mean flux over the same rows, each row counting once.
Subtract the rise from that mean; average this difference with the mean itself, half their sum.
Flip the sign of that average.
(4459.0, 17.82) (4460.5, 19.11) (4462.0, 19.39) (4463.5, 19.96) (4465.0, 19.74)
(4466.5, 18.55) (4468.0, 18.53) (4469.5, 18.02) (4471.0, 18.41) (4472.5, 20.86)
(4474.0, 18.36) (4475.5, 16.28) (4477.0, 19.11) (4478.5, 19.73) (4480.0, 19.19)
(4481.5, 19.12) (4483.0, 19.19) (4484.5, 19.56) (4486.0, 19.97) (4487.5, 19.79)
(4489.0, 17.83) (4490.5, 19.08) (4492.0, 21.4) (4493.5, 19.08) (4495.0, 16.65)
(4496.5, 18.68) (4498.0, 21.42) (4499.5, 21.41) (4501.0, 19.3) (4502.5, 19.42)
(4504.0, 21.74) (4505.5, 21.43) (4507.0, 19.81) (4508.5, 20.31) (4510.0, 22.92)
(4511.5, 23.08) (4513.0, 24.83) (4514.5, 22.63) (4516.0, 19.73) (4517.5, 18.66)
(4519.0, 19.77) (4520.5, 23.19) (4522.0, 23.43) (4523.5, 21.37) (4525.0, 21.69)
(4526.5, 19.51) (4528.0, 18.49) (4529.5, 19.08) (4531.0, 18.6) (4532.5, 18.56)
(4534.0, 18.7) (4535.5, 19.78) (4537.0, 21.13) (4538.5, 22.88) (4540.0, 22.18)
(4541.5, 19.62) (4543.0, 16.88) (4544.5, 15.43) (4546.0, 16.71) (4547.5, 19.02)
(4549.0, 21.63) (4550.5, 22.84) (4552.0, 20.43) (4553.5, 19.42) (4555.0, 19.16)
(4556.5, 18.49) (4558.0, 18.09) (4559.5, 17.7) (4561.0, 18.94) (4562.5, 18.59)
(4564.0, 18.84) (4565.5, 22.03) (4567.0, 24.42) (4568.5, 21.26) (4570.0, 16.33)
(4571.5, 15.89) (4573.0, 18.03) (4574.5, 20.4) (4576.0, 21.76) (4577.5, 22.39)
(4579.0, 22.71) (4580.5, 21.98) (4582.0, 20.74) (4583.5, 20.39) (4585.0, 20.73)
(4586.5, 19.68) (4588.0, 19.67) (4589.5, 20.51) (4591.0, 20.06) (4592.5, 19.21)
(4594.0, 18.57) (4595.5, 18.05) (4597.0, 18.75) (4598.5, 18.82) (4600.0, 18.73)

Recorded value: -19.8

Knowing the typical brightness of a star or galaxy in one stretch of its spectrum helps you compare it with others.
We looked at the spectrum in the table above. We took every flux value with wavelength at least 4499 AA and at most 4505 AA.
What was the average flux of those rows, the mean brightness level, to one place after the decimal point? 20.5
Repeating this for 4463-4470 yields 19.0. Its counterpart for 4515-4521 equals 20.3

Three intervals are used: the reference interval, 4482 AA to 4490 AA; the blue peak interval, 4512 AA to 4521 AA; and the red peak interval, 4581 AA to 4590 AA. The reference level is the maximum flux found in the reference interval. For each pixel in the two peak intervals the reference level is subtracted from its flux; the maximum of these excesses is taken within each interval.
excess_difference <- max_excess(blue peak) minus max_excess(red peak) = 4.1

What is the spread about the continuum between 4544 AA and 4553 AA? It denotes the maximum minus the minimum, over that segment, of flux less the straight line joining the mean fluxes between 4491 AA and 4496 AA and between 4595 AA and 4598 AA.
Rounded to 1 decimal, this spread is 7.4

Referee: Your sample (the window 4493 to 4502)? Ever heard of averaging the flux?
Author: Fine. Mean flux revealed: 19.4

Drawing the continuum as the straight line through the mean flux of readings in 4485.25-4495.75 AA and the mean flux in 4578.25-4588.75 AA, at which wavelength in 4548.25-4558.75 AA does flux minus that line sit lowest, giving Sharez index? 4558.0 AA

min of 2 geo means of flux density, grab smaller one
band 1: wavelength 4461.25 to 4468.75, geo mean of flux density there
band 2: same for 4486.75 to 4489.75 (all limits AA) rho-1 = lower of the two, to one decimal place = 18.8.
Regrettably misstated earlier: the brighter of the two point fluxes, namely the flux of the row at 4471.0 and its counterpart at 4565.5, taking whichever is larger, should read 22.0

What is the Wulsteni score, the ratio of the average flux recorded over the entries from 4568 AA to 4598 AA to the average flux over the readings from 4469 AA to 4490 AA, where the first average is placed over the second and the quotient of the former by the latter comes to 1.05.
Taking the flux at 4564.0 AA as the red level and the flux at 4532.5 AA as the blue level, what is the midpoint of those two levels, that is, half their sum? 18.70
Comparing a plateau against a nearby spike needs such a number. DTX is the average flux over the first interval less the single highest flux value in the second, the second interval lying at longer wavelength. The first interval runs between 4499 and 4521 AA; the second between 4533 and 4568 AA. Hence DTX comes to -3.2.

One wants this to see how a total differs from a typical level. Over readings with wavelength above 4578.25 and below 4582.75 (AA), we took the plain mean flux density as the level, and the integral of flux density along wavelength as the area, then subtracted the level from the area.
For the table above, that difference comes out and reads 76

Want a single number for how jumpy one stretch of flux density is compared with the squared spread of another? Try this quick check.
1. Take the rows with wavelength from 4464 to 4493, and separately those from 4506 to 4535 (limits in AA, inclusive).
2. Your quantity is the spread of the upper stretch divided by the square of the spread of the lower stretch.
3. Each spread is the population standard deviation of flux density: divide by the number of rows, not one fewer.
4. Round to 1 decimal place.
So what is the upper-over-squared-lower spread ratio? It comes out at 1.6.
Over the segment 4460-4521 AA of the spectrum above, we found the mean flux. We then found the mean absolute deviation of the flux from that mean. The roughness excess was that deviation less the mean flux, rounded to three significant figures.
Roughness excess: -18.6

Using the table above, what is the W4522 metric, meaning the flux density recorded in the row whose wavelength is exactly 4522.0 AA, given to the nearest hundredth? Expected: 23.43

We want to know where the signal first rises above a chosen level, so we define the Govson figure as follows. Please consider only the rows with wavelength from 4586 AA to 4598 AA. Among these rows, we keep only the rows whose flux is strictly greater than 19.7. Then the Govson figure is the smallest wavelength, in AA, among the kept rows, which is 4589.5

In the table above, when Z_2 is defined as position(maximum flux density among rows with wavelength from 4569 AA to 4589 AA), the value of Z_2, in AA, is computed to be 4579.0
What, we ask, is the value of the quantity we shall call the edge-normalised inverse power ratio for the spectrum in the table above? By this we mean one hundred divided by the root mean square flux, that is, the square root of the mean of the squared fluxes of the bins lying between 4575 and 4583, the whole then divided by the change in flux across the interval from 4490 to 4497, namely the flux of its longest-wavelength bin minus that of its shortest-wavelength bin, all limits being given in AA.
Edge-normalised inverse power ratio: -11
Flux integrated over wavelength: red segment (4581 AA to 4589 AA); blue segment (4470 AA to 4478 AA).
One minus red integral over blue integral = -0.09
